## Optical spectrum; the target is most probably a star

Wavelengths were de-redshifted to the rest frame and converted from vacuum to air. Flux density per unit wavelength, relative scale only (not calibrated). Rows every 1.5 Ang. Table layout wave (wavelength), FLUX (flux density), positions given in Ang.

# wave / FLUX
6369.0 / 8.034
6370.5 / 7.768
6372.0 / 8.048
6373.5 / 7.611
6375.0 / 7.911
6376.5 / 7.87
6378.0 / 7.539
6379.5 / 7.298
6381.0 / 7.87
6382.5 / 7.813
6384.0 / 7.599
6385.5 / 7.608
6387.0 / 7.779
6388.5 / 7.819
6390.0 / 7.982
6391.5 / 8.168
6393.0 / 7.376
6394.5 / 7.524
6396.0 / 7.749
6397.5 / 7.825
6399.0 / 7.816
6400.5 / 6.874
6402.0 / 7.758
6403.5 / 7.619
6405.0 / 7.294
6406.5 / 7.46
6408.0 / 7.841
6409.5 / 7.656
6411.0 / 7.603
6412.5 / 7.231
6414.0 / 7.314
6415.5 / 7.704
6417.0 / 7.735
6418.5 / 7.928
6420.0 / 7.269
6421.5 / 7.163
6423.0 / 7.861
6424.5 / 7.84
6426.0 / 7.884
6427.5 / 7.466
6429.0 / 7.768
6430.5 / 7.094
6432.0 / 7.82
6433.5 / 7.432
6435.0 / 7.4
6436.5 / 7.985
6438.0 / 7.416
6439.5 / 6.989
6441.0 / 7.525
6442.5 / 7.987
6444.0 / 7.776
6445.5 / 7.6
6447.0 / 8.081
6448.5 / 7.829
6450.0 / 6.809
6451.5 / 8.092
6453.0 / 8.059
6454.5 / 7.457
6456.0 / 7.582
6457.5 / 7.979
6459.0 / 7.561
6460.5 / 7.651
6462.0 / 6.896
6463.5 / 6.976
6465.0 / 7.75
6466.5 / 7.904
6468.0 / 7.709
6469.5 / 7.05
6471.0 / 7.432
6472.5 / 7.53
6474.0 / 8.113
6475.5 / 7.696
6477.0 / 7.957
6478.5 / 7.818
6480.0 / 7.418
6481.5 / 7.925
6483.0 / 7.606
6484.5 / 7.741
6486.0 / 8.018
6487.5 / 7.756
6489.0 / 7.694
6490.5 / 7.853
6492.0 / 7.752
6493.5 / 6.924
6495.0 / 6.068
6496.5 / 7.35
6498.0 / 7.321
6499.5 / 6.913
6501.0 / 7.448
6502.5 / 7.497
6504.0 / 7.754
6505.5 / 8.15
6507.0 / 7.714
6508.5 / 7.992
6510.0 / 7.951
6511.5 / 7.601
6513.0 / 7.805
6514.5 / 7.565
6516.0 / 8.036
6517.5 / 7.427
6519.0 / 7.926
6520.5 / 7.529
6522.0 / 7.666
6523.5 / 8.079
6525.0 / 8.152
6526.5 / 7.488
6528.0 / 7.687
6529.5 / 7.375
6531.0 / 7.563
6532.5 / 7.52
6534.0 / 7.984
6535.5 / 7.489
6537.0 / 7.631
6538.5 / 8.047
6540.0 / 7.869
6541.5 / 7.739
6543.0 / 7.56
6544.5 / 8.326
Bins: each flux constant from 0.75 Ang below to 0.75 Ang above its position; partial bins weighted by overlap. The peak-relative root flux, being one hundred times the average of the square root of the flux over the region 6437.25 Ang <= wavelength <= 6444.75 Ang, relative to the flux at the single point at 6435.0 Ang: 37.1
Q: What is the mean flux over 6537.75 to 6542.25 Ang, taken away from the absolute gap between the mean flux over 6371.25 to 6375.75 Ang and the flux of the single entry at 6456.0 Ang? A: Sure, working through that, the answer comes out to -7.61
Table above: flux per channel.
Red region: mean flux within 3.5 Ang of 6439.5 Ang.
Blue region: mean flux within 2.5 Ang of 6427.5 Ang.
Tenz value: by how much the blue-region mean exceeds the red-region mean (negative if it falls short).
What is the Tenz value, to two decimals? 0.13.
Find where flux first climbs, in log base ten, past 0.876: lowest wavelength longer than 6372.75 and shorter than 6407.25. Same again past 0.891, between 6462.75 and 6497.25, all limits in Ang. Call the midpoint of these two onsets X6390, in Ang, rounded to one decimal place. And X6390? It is 6420.0 Ang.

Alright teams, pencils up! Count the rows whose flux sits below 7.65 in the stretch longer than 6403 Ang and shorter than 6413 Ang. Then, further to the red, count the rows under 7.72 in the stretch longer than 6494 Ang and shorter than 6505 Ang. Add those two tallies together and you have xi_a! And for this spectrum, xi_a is 11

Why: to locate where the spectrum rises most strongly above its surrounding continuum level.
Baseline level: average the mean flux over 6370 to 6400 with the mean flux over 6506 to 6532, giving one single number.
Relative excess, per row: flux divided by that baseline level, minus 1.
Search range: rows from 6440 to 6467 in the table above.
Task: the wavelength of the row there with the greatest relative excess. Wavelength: 6451.5 Ang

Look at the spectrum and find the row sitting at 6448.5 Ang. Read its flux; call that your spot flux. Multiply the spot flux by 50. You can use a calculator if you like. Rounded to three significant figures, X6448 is 391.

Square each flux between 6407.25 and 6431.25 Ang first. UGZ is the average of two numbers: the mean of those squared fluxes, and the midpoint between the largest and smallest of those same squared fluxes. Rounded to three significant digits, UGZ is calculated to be 57.1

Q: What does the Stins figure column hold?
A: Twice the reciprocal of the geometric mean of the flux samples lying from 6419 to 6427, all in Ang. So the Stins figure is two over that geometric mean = 0.263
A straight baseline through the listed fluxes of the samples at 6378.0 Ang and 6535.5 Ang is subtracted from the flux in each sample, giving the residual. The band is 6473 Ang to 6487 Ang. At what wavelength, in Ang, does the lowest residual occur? 6480.0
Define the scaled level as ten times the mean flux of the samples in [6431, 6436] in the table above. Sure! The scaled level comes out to 75.5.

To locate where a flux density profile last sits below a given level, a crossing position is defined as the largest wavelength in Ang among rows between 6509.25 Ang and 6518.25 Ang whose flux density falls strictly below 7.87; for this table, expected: 6517.5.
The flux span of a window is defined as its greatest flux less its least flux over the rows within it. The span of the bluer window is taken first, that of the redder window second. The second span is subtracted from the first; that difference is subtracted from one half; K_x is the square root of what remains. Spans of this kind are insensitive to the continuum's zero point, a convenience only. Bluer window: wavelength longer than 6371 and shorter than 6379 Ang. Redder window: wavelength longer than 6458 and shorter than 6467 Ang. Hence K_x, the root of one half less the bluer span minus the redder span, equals 1.0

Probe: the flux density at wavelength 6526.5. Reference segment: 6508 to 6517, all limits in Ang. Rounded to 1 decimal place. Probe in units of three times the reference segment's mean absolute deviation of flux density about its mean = 14.9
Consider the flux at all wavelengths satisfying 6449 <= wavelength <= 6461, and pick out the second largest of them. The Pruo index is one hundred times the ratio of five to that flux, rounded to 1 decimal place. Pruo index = 62.0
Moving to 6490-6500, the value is 64.5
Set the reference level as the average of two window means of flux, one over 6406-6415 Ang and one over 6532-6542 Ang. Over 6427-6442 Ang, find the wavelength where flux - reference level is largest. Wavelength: 6436.5 Ang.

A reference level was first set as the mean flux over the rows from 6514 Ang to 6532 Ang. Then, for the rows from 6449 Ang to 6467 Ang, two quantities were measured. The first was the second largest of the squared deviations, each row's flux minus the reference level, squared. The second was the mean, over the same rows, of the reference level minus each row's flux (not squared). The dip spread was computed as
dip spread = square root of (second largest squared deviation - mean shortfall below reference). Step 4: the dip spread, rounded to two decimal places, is 0.71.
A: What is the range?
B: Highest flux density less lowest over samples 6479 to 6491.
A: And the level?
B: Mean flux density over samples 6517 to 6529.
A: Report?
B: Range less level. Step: -7.14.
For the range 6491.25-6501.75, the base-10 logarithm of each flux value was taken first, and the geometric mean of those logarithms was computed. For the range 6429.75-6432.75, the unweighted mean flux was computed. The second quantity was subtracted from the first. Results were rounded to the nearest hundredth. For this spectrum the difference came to -6.61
